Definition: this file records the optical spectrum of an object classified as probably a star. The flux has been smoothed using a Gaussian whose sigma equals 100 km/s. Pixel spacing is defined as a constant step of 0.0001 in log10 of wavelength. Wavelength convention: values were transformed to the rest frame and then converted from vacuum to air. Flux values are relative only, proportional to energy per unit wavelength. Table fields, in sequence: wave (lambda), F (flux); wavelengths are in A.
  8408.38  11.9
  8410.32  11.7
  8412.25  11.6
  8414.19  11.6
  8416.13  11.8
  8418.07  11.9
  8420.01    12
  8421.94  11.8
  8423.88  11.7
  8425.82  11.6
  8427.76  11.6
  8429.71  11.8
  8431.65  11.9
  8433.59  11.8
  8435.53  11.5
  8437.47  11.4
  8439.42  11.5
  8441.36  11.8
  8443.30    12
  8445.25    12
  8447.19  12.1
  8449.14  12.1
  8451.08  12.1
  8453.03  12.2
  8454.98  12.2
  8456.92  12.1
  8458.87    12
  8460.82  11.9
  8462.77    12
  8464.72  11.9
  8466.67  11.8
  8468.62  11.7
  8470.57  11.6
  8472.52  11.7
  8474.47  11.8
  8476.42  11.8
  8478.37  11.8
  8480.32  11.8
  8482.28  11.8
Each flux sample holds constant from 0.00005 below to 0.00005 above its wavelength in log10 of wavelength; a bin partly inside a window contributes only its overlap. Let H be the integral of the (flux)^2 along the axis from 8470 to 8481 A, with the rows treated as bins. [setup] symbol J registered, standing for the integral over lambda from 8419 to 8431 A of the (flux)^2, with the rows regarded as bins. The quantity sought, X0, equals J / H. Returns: 1.09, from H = 1521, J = 1658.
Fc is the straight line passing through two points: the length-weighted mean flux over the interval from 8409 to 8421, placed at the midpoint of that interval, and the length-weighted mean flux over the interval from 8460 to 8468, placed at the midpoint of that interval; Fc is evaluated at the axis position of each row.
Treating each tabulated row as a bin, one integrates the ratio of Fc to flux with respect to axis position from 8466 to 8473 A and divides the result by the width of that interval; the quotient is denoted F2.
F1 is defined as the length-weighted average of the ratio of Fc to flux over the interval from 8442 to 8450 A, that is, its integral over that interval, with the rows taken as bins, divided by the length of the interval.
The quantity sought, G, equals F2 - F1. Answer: 0.03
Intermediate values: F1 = 0.984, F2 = 1.02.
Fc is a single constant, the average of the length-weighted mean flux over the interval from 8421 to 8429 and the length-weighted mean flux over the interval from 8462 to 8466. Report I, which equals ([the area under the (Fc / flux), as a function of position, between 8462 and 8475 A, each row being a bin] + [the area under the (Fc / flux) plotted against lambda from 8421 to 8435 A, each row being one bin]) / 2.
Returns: 13.5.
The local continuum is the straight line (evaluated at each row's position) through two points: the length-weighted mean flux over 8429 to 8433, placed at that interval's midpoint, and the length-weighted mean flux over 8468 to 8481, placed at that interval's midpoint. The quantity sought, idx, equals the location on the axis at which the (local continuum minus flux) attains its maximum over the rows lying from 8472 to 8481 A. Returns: 8472.52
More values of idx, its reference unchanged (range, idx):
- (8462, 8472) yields 8470.57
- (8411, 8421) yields 8412.25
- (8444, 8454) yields 8445.25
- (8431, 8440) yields 8437.47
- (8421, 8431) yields 8425.82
